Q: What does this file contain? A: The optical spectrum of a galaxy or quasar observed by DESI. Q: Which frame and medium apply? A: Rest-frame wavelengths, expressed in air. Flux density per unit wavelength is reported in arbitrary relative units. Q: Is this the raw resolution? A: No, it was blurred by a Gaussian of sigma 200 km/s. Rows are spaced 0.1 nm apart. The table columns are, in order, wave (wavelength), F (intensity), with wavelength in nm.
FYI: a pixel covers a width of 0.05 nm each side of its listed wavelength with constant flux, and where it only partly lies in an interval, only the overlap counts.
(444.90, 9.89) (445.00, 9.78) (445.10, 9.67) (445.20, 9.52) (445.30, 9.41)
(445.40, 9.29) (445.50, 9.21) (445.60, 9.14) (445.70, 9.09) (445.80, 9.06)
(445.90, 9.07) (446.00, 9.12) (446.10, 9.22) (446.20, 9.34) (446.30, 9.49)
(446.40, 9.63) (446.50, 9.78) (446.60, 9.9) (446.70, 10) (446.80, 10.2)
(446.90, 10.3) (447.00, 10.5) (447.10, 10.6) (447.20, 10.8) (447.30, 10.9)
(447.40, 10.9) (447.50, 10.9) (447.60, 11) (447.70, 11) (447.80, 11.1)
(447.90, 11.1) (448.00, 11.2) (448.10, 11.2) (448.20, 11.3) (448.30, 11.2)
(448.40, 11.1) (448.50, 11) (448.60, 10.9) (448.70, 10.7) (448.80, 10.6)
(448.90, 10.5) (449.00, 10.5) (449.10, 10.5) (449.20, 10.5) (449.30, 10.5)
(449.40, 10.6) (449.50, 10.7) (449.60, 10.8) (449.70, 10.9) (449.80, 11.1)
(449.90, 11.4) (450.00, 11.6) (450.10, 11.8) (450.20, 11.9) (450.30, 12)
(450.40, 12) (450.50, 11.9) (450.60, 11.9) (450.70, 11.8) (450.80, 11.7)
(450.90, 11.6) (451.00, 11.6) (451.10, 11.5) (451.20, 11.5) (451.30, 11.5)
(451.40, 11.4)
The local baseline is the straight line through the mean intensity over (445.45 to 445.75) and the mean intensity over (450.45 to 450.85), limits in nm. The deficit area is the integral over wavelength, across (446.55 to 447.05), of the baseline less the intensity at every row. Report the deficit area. -0.20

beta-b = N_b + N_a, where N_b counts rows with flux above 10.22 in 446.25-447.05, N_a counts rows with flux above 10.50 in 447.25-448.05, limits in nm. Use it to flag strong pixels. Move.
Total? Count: 10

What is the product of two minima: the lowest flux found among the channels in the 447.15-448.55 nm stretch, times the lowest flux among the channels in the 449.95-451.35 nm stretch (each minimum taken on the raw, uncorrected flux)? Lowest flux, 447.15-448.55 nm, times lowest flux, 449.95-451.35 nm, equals 124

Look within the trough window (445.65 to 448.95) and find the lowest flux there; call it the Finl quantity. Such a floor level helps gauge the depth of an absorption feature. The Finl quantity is 9.06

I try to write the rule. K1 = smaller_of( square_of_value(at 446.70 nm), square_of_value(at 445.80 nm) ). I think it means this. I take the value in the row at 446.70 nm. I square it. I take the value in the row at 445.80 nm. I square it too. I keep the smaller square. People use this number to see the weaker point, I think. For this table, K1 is 82.1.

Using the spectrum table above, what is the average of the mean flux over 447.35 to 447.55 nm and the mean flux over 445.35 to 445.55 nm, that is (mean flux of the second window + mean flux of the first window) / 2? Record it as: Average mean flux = 10.1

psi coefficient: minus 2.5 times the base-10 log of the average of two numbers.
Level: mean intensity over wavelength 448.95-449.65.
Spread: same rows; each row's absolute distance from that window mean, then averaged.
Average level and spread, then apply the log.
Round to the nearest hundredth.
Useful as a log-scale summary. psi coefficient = -1.82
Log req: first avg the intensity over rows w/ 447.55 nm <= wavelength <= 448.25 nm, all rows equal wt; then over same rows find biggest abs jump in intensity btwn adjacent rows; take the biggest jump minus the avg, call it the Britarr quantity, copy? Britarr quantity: -11.0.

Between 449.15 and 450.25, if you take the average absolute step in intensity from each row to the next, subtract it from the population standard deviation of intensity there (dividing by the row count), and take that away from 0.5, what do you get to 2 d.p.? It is 0.14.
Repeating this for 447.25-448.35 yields 0.41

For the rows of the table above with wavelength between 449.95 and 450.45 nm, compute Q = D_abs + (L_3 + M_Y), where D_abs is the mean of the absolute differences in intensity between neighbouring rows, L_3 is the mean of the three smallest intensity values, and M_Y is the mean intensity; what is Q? 23.7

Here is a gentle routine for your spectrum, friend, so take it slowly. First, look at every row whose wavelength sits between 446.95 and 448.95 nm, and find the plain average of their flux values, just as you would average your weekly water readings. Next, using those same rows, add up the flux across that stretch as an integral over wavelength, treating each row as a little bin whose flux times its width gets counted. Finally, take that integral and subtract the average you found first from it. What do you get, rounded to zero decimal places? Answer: 11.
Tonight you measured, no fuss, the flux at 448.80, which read 10.6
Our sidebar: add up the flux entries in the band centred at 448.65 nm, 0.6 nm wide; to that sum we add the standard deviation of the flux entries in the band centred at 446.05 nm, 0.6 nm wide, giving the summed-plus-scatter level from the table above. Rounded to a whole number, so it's 65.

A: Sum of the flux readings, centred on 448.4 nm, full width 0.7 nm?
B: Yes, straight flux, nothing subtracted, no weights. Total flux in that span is 77.4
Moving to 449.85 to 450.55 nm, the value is 82.6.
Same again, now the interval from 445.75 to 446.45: 64.9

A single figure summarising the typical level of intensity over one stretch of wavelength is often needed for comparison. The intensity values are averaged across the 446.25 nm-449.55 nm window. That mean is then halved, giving 5.3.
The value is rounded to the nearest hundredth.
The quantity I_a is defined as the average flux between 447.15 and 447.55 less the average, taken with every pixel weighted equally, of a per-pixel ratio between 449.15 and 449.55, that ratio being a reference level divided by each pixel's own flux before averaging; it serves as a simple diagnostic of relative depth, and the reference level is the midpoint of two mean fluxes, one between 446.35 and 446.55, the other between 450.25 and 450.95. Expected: 9.86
